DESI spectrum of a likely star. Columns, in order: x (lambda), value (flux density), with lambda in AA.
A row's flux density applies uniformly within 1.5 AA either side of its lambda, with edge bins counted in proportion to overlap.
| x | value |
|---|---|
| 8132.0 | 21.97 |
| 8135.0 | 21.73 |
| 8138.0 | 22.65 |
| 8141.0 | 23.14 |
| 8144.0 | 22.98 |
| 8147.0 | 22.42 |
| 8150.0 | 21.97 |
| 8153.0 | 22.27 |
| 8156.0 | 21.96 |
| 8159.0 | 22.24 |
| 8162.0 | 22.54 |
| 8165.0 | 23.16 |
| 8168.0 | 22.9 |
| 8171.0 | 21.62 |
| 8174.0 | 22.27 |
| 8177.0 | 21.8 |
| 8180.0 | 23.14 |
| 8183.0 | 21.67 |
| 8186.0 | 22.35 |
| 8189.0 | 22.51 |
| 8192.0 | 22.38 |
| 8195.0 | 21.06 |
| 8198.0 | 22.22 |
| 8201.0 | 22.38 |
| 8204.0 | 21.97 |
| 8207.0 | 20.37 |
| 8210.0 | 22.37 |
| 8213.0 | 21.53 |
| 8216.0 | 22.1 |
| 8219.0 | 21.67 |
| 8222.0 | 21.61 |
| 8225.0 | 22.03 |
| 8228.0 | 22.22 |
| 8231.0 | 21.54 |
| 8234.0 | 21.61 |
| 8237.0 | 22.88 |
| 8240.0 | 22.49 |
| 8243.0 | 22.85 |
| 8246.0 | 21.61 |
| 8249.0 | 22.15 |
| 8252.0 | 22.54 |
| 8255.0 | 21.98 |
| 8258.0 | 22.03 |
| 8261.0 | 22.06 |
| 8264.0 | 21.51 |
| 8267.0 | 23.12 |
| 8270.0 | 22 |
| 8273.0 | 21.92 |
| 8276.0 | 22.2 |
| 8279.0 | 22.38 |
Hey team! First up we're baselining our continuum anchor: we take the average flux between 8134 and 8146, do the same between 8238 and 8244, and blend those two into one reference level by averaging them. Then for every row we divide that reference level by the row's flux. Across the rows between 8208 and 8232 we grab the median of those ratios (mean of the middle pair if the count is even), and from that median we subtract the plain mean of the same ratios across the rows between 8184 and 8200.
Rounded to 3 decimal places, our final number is 0.011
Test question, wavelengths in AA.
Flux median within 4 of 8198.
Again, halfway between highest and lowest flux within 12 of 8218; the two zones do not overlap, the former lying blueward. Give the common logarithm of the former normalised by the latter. 0.017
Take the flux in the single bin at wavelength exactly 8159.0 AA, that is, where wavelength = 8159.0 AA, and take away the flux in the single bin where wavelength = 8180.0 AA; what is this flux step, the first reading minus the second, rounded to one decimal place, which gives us -0.9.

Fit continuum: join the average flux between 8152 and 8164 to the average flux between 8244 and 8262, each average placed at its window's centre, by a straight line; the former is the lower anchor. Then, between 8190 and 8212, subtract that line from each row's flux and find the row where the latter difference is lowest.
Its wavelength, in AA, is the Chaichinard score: 8207.0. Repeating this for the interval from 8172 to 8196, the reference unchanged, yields 8195.0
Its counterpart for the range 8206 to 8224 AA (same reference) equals 8207.0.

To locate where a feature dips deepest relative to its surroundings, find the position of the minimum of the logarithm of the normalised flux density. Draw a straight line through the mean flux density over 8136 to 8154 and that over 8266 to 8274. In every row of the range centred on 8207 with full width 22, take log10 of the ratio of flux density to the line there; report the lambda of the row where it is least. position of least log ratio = 8207.0 AA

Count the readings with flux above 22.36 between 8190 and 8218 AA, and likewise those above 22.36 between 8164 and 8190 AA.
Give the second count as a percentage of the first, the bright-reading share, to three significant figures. 133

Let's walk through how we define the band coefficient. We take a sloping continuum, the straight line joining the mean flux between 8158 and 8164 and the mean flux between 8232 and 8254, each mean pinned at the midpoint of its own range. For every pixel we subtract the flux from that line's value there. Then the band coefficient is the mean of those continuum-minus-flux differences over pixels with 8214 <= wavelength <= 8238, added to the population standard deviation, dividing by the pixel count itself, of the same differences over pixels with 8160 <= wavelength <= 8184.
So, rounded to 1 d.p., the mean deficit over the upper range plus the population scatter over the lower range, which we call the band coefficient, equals 1.0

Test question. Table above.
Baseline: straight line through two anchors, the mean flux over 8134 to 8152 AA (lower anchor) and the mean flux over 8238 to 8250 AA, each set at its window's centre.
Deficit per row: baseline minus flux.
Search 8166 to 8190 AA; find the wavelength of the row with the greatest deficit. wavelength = 8171.0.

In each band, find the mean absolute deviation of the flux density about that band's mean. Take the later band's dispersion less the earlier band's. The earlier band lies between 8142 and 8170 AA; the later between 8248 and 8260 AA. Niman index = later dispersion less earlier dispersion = -0.17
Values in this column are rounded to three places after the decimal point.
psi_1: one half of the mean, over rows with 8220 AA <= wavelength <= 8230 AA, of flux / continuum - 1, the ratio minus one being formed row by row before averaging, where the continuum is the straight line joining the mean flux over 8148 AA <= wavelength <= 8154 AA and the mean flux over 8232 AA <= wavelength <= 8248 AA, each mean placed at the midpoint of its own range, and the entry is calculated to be -0.007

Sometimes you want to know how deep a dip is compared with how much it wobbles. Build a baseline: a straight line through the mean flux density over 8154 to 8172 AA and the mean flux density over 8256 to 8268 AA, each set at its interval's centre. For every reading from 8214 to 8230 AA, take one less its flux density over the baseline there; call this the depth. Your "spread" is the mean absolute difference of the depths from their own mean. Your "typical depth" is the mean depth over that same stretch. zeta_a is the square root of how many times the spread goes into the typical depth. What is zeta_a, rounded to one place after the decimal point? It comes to 1.2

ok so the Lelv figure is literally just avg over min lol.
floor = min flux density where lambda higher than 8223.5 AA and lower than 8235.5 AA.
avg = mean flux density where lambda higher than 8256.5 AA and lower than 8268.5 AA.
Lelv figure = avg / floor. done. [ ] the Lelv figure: 1.03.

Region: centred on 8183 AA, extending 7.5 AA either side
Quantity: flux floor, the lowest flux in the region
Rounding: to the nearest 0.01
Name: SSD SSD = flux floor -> 21.67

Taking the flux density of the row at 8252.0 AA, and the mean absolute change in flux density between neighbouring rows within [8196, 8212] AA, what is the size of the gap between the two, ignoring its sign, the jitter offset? 21.5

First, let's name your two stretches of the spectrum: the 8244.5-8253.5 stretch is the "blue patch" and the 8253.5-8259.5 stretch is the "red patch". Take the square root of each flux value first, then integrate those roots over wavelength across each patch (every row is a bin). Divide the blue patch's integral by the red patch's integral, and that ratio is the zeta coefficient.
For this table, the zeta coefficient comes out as 1.5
